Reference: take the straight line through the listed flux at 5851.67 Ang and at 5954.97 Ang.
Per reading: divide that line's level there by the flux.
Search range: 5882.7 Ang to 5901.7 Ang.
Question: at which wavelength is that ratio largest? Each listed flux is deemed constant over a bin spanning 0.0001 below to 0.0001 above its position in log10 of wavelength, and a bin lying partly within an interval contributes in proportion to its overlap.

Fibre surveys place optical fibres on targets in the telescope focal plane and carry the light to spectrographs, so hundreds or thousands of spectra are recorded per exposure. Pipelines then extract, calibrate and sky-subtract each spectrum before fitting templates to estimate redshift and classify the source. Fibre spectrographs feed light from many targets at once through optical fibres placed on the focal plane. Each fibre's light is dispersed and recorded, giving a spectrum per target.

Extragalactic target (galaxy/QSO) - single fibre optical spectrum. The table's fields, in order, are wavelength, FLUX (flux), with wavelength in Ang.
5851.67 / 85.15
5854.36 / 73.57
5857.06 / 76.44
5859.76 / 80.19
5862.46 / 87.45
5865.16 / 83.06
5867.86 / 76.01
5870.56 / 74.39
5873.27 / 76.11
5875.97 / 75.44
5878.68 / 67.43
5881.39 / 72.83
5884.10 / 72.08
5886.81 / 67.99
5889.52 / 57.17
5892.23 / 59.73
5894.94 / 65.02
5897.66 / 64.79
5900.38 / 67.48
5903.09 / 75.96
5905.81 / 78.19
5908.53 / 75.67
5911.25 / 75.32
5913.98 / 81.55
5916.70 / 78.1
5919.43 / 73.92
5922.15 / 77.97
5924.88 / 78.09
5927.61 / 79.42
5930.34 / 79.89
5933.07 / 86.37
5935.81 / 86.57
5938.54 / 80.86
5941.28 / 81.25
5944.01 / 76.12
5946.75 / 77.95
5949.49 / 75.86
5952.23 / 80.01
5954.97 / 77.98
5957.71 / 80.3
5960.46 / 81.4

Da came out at 5889.52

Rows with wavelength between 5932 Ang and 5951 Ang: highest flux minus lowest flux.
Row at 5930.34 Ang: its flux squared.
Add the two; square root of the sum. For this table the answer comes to 80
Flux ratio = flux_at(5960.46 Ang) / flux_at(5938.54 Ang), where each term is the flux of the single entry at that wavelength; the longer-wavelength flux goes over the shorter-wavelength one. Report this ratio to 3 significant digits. 1.01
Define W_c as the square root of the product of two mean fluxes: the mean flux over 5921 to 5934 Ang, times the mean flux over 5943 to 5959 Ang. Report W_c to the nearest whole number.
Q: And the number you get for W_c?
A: 79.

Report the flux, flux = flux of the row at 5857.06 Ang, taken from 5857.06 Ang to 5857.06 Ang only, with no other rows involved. 76.44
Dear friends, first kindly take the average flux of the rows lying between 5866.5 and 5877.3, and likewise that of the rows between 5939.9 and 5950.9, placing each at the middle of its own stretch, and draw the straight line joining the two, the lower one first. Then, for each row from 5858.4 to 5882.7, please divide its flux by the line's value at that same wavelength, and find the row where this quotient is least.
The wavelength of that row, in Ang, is 5878.68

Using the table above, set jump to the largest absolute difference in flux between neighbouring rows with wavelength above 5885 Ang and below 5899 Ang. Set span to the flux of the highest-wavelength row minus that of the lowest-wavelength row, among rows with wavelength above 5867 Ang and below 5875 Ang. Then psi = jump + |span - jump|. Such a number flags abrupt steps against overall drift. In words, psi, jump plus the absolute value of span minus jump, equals 22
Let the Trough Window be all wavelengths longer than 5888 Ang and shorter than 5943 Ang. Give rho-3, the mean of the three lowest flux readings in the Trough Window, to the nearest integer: 61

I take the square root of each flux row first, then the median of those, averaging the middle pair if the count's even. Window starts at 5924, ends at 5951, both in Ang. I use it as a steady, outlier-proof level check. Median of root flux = 8.92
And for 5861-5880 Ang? 8.72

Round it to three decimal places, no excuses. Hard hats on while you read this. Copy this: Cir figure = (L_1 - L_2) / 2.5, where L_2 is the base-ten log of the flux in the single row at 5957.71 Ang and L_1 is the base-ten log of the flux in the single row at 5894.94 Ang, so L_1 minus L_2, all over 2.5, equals -0.037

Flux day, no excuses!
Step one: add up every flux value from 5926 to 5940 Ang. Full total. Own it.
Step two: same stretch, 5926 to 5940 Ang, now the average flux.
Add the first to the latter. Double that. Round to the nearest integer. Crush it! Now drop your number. 991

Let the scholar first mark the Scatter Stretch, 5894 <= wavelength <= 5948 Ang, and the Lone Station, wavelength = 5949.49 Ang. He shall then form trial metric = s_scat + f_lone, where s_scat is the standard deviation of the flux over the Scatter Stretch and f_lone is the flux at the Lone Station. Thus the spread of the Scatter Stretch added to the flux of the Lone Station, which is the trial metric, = 82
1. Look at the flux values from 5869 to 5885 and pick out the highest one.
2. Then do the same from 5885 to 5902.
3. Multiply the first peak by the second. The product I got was 5175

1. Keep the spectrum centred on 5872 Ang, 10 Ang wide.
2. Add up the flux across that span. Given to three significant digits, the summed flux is 302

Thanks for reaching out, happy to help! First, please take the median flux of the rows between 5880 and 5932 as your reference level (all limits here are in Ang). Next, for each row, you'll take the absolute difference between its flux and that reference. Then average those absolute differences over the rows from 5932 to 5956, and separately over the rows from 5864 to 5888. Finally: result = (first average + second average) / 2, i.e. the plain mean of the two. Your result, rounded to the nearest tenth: 4.2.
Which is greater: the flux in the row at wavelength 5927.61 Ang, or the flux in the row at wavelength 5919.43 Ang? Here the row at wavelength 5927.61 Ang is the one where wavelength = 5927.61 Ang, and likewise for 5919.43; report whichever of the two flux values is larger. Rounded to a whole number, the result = 79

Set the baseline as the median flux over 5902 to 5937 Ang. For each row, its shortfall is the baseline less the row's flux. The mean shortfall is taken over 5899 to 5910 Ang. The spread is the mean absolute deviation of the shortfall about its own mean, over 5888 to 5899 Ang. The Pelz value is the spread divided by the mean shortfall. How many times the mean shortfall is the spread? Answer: 0.9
